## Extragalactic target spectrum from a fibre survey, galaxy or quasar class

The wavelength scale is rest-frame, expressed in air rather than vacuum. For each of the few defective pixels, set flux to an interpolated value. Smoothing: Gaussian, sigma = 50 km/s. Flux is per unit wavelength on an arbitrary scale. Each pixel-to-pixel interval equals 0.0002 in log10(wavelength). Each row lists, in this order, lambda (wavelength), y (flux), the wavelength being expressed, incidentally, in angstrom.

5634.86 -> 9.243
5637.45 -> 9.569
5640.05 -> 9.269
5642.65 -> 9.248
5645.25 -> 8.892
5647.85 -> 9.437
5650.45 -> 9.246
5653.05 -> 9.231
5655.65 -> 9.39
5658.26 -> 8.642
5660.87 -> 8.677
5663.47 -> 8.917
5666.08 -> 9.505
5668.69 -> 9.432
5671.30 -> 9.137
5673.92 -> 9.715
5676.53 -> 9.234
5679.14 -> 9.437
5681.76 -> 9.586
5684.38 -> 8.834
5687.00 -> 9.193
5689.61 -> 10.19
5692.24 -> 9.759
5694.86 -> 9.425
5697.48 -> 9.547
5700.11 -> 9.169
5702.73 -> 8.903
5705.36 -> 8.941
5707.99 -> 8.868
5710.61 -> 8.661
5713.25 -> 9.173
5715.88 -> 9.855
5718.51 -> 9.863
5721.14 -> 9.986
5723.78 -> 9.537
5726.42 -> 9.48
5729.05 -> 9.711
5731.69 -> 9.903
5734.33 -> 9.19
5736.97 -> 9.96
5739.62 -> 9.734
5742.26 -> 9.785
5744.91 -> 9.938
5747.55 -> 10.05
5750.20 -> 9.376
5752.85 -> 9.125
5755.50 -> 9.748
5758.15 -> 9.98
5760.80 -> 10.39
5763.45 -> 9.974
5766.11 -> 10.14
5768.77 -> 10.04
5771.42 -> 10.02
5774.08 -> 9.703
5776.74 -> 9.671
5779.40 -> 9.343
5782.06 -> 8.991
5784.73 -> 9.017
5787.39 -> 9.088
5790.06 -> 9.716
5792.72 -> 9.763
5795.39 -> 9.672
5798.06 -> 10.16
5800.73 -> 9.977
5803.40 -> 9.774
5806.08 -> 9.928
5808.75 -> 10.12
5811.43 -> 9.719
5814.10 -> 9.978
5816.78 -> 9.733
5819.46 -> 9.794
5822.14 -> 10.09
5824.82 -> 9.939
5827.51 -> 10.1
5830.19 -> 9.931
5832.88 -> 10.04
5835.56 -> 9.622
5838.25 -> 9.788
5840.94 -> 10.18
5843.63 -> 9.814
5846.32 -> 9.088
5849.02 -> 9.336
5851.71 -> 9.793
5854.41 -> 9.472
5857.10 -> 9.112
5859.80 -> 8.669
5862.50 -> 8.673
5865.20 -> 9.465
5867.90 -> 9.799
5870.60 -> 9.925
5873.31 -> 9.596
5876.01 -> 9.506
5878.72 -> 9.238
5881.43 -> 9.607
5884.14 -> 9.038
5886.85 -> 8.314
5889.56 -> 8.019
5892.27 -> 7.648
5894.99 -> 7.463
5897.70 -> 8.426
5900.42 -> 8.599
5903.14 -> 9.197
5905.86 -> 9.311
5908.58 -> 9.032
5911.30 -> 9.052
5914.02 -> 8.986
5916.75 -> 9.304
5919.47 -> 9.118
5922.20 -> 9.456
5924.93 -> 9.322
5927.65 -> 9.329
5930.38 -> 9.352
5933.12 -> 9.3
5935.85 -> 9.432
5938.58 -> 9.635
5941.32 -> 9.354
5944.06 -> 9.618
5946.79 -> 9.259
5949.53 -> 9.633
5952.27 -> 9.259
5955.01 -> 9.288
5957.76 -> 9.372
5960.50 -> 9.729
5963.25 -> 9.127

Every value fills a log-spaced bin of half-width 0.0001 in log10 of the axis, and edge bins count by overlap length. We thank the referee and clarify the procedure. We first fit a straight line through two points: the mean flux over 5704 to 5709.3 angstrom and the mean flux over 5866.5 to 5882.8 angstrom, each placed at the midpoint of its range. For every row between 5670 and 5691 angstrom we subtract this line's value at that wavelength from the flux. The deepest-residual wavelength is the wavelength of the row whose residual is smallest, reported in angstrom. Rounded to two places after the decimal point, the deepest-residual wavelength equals 5684.38 angstrom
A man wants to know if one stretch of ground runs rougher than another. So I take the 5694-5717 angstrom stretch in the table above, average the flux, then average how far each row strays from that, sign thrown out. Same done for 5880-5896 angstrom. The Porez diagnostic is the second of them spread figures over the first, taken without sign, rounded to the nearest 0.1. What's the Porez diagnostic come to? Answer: 2.2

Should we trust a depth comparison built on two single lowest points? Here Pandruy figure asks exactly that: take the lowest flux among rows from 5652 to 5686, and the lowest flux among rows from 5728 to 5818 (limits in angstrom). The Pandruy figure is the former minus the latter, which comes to -0.35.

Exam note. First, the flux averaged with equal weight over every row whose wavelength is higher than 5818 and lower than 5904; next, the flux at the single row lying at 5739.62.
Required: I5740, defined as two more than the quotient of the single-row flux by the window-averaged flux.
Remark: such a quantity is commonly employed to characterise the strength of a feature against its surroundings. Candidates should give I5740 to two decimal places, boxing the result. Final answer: 3.05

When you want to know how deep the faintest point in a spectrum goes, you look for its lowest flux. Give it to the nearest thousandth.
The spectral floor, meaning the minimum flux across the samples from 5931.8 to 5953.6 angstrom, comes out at 9.259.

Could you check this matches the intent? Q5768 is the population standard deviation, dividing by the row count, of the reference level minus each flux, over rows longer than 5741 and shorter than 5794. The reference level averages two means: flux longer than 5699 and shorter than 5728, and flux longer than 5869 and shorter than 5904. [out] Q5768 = 0.40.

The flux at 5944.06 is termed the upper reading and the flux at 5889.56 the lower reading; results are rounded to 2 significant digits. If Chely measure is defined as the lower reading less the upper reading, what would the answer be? -1.6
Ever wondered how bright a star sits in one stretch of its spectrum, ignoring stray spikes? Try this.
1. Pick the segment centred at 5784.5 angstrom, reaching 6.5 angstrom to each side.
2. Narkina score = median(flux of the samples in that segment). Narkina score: 9.1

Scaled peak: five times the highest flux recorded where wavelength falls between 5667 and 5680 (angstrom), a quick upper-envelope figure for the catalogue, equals 48.6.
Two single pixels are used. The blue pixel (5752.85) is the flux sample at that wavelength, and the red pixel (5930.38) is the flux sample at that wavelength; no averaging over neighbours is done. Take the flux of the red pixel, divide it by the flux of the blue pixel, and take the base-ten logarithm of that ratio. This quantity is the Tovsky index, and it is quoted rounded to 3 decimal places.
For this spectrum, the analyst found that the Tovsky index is 0.011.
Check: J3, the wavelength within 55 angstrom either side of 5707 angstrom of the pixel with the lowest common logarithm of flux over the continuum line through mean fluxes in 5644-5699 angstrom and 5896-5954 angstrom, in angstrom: 5658.26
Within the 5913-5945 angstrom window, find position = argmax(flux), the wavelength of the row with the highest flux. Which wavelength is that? 5938.58 angstrom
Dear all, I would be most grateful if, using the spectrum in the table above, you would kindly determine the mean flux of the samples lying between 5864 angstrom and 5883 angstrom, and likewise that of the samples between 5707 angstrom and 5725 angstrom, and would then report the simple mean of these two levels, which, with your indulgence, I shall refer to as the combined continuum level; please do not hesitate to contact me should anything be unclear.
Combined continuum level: 9.51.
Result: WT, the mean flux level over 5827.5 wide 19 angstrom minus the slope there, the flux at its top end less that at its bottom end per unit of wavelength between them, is 9.94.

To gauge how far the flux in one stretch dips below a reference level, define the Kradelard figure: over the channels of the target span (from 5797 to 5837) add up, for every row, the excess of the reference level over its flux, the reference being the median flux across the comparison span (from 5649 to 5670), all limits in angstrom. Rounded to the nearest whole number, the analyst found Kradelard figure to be -10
